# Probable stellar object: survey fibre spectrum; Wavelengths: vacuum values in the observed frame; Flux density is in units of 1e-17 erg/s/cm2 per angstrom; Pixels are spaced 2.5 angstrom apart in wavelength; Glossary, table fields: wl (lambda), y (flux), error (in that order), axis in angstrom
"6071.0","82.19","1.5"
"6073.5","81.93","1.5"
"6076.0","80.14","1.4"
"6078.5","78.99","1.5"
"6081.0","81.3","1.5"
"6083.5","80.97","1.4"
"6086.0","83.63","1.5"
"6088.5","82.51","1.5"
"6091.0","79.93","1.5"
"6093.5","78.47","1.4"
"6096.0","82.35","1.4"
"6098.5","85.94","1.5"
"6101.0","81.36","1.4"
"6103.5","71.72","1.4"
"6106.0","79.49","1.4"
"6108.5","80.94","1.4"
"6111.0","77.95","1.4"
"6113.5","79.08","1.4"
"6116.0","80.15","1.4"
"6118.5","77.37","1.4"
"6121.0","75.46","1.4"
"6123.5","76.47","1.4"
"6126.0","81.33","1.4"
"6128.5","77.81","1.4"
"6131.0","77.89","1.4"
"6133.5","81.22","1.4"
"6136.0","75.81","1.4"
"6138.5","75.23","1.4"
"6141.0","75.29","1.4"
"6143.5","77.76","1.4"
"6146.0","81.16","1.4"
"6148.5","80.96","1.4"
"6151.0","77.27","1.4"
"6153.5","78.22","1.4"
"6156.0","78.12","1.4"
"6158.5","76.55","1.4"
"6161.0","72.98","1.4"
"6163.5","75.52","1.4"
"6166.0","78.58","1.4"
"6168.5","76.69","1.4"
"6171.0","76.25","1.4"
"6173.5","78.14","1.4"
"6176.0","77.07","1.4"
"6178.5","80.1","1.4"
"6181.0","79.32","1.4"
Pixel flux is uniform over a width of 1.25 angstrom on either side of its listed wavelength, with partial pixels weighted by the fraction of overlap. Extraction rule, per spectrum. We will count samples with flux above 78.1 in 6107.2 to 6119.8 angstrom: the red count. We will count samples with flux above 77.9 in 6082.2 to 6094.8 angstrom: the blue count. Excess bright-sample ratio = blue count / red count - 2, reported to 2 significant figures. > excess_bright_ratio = -0.33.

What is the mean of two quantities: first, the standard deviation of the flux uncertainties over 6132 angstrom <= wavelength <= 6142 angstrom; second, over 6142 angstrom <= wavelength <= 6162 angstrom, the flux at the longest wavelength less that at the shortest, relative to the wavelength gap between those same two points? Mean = -0.14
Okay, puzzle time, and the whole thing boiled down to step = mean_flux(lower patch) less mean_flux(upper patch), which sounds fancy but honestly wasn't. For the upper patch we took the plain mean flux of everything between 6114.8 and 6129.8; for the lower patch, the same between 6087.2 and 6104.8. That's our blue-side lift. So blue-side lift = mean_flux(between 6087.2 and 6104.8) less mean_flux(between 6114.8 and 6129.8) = 2.2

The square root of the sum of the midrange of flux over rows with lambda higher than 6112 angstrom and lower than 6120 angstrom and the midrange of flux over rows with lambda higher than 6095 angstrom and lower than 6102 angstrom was 12.74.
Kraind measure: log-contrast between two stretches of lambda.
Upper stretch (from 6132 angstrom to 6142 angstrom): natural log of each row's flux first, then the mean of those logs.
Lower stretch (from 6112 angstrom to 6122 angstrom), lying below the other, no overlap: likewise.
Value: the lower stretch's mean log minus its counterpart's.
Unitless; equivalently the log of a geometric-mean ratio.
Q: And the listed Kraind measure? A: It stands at 0.01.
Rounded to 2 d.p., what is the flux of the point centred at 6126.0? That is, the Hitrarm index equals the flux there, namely 81.33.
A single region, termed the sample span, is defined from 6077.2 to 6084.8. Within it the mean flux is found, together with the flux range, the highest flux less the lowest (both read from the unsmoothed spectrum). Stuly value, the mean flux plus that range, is 82.7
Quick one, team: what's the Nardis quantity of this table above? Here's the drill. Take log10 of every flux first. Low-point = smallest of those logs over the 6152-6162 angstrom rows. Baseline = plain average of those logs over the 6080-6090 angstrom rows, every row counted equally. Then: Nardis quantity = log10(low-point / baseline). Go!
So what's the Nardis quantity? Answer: -0.012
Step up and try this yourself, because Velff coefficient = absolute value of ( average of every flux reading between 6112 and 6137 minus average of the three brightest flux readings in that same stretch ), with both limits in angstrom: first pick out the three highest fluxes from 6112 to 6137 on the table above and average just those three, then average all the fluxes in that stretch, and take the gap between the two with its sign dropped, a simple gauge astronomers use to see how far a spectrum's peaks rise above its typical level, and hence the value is 2.6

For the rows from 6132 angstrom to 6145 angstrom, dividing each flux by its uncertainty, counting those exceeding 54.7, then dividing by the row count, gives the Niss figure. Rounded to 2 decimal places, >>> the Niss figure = 0.40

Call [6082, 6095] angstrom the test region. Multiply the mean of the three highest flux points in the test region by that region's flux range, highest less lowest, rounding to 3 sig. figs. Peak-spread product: 425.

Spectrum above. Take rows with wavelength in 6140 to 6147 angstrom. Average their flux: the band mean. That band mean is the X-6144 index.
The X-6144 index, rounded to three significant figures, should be 78.1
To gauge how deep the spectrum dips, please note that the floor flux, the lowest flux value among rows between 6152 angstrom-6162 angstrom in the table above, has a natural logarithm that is 4.29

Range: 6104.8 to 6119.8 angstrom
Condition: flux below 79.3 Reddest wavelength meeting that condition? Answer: 6118.5 angstrom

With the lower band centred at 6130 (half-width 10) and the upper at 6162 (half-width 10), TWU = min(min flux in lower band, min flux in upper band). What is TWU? 73.0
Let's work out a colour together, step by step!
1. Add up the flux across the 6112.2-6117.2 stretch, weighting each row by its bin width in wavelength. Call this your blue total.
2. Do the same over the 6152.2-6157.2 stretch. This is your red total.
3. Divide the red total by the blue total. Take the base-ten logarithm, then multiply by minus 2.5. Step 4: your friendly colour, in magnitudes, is 0.020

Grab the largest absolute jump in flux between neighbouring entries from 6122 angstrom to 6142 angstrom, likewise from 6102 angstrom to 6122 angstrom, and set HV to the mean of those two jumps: 6.6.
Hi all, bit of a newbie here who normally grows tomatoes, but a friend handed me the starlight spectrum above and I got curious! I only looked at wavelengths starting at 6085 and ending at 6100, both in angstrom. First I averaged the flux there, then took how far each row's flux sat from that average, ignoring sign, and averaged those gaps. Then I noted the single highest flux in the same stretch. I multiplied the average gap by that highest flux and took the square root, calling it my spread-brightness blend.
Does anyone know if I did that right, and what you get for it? 13.0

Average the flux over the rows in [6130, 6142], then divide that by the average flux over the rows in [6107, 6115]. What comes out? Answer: 0.972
